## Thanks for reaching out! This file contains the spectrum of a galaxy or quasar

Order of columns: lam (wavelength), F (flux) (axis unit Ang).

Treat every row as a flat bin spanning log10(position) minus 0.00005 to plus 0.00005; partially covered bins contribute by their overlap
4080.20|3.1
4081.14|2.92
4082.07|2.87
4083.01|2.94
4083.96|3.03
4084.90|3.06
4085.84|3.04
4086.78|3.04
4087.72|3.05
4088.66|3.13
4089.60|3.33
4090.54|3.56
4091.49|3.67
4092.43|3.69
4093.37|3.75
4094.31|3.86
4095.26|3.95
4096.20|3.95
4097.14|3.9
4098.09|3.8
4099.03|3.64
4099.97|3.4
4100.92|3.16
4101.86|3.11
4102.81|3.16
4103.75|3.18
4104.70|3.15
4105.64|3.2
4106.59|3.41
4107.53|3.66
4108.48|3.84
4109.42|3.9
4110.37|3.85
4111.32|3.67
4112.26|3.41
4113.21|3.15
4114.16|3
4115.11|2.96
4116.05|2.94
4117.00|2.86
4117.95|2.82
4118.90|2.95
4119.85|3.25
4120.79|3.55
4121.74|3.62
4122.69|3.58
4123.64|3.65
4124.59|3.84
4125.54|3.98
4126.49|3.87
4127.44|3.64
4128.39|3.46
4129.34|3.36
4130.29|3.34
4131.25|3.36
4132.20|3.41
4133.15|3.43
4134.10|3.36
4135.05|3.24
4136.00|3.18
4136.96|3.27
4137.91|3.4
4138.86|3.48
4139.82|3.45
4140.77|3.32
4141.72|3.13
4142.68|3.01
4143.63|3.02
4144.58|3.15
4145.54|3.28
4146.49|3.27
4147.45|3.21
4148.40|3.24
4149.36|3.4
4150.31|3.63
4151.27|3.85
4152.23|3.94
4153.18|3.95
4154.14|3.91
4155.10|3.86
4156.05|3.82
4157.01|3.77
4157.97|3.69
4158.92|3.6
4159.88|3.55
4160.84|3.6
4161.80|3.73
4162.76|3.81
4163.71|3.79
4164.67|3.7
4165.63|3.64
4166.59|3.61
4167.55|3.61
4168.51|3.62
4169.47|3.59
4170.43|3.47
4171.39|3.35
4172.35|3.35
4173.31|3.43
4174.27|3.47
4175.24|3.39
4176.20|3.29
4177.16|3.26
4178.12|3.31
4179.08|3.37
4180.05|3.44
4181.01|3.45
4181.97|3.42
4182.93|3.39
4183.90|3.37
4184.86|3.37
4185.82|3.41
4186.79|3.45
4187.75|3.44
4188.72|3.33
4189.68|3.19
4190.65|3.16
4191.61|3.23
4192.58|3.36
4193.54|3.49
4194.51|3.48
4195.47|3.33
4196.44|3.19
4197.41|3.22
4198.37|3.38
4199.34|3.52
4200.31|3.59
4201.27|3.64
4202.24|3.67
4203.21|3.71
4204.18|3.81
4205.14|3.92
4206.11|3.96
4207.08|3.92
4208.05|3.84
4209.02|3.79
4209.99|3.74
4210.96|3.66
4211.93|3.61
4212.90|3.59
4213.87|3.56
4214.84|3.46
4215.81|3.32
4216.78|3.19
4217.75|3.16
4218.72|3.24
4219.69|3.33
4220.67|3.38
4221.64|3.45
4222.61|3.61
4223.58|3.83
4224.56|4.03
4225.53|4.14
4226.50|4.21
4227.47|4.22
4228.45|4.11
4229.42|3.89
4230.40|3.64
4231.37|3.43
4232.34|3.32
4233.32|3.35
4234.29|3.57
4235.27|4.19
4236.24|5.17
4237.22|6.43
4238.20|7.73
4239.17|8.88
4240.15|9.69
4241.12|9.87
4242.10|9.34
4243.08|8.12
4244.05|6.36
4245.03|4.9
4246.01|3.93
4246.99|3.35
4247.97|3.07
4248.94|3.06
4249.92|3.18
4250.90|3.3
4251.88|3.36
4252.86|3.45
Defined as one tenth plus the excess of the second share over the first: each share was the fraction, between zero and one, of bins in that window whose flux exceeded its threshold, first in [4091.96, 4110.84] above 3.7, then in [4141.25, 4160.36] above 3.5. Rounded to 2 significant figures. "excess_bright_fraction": 0.20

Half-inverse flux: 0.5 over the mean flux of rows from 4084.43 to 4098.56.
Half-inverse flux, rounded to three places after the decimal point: 0.142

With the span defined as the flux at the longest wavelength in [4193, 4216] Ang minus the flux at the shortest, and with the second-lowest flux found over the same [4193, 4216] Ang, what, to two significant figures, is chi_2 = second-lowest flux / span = -19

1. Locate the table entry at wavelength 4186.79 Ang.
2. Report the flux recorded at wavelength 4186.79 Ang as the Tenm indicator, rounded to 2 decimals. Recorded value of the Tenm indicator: 3.45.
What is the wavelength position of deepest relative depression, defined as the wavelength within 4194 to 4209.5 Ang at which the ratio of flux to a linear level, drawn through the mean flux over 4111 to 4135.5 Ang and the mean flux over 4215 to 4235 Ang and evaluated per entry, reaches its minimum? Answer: 4196.44 Ang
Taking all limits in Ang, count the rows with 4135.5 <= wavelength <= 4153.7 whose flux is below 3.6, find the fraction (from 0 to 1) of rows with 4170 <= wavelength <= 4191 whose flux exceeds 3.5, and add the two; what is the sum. 15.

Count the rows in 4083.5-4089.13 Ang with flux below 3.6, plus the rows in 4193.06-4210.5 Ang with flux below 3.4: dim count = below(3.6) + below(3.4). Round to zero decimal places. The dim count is 10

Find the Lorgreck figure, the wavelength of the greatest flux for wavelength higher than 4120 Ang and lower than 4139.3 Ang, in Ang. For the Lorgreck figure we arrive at 4125.54 Ang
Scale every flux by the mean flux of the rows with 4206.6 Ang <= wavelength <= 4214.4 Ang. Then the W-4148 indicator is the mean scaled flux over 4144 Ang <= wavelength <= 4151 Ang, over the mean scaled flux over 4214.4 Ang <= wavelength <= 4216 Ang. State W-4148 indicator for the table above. 0.98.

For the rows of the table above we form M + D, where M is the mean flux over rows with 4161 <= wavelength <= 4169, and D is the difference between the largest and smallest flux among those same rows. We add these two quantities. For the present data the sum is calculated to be 3.9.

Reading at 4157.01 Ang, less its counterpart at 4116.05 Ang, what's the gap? 0.8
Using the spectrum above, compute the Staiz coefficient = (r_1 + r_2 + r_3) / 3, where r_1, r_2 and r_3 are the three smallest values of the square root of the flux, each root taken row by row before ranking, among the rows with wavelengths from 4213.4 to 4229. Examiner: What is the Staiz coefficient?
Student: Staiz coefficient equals 1.79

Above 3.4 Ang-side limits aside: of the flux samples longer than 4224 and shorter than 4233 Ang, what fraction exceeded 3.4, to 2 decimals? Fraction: 0.89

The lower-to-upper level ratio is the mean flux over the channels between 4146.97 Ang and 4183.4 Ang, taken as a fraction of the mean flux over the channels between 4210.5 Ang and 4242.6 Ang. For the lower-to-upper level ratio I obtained 0.78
